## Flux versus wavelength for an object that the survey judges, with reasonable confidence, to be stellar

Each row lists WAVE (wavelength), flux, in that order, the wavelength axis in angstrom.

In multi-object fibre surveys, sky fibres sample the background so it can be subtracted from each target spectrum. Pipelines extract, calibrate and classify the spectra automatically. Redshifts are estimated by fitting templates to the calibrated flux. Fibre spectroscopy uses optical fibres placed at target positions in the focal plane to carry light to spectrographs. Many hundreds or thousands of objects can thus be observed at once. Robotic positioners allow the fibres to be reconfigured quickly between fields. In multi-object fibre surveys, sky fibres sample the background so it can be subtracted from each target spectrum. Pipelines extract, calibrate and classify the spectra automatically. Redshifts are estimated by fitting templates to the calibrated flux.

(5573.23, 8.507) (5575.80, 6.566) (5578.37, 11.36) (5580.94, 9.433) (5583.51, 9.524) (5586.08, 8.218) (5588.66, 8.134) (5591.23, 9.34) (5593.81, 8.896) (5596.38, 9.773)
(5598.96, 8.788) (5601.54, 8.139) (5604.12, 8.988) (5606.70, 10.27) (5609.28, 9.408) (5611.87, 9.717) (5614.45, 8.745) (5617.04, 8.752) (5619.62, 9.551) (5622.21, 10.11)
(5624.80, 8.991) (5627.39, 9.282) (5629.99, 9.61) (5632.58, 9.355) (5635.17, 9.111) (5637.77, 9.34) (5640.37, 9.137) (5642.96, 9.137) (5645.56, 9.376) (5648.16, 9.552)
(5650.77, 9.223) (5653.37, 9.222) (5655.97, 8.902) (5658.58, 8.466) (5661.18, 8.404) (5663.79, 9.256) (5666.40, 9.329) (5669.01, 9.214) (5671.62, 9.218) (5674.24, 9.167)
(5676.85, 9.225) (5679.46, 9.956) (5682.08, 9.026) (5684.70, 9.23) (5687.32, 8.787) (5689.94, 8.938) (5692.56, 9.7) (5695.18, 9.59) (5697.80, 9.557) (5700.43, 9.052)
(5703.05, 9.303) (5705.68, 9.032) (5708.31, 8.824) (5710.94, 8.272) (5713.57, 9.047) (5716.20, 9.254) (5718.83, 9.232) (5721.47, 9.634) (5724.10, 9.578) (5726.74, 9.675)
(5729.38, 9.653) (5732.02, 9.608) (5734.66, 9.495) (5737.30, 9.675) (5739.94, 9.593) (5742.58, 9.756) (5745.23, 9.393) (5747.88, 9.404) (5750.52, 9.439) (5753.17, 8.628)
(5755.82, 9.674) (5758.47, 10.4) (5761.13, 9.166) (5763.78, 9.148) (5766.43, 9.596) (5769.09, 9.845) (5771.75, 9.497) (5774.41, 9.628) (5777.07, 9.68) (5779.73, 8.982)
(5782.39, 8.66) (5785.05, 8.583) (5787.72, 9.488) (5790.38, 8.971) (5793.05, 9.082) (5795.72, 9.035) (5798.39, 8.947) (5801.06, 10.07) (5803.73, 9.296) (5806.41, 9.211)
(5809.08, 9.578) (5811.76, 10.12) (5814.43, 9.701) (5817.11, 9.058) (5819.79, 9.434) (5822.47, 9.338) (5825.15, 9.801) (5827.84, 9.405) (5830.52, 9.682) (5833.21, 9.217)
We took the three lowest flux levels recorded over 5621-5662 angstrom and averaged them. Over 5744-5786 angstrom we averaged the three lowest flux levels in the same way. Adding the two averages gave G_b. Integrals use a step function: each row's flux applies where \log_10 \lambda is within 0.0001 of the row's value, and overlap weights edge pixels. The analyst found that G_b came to 17.2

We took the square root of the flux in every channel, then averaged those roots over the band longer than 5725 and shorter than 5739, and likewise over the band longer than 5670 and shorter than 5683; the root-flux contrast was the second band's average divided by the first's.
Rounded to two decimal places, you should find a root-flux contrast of 0.98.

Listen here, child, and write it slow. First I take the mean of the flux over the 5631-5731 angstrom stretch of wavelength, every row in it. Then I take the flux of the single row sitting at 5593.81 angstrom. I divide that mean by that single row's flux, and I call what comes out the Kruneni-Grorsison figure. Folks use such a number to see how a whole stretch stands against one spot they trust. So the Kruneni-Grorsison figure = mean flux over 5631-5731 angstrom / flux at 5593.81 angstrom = 1.04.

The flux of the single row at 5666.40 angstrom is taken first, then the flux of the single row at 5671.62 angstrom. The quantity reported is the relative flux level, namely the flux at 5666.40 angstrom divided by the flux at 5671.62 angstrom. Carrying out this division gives 1.01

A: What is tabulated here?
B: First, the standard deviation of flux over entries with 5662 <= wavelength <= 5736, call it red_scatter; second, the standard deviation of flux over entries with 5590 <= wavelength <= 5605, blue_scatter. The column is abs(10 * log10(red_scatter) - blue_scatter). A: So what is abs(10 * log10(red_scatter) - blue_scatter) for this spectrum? 5.1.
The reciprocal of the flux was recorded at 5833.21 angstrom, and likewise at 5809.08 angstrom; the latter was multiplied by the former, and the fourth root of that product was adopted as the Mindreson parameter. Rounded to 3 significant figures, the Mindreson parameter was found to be 0.326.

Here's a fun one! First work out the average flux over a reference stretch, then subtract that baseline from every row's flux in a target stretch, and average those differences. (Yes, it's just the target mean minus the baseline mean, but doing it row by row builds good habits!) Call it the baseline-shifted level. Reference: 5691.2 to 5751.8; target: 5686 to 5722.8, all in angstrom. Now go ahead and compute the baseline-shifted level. -0.22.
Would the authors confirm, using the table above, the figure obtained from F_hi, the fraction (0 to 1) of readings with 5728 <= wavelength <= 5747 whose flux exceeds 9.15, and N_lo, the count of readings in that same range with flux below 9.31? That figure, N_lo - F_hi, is -1.0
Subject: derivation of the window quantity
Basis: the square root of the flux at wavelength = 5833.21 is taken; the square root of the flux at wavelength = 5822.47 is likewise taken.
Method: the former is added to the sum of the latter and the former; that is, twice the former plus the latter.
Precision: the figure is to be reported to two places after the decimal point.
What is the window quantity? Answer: 9.13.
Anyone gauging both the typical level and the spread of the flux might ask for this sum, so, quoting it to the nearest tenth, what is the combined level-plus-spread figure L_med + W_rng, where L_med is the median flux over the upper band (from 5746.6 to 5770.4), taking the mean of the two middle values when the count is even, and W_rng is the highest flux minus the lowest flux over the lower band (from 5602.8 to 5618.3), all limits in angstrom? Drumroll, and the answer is 11.0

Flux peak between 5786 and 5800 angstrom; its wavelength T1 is 5787.72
